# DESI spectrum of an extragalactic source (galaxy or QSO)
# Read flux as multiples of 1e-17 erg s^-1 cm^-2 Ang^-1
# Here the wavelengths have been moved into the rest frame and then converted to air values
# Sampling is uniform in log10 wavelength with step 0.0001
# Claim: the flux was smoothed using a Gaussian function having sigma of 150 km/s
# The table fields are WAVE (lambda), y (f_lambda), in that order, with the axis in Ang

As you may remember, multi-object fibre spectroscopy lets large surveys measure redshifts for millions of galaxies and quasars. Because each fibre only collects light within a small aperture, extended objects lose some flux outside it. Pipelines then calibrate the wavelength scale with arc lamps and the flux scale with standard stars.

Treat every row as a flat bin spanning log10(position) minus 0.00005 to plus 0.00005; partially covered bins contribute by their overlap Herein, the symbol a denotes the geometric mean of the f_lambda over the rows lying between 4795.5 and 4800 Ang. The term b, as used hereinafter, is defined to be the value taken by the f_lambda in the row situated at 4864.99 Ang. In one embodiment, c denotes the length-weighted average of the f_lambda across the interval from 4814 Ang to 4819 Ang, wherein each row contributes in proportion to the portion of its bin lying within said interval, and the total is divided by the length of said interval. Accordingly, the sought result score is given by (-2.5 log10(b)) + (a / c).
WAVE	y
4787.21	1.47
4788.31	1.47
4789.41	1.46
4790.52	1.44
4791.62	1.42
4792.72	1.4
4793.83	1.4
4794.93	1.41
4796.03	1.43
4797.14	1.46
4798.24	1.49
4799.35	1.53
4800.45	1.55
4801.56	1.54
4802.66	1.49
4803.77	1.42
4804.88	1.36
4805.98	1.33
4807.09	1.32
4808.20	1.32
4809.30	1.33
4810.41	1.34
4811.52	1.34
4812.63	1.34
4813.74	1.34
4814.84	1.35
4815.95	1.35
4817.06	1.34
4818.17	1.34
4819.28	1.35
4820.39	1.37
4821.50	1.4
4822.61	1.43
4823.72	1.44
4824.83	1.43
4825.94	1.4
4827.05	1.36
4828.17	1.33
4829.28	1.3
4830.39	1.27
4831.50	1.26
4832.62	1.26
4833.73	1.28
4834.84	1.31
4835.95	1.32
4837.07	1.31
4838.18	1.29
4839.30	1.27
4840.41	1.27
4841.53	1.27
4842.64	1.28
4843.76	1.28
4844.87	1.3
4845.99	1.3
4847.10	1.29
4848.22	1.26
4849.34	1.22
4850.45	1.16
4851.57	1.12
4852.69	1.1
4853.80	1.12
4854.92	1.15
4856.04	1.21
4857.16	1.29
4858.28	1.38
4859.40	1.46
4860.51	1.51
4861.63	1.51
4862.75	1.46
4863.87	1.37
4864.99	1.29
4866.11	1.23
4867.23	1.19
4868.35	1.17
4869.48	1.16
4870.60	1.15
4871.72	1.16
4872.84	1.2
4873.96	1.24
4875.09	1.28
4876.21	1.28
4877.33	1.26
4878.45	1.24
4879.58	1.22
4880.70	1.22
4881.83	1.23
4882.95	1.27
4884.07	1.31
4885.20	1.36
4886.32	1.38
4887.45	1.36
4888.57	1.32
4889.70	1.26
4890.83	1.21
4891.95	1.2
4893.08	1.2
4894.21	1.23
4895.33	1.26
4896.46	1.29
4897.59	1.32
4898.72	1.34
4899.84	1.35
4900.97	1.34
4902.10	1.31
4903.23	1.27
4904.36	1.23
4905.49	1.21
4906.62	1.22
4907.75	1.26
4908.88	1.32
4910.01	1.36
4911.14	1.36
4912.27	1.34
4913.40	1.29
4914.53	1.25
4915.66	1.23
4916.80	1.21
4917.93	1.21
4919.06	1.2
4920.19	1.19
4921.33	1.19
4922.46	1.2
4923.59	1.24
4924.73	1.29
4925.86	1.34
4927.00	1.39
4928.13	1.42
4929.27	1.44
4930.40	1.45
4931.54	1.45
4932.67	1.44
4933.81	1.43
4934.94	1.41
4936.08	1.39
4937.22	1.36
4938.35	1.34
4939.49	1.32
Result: 0.82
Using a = 1.48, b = 1.29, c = 1.35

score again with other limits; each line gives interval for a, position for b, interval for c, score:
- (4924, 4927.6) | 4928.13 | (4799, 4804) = 0.51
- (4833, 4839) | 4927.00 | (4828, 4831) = 0.65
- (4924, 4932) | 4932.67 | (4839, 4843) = 0.70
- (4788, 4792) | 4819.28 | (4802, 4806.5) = 0.70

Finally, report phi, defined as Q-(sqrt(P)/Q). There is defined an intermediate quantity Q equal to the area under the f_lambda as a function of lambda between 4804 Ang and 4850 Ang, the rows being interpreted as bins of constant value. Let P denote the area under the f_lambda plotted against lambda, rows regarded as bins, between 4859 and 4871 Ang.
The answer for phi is 61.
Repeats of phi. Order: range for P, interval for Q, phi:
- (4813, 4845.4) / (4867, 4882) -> 18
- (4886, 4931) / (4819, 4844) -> 33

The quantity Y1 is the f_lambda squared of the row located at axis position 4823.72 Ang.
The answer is 2.1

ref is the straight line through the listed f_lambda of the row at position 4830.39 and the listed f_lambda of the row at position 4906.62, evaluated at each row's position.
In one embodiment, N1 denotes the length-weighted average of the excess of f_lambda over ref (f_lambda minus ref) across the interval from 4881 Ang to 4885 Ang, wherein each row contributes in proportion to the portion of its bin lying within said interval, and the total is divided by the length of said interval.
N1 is 0.04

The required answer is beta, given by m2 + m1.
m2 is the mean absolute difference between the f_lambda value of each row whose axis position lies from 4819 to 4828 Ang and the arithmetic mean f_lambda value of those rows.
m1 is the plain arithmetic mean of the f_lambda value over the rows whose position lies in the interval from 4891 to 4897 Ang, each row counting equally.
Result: 1.26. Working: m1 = 1.24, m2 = 0.028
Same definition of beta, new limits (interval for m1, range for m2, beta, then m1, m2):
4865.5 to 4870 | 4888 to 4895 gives 1.22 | 1.19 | 0.036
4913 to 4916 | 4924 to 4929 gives 1.30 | 1.26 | 0.045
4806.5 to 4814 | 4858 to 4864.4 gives 1.38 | 1.33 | 0.049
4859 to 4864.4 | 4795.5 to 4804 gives 1.50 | 1.46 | 0.039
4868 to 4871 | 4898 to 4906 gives 1.21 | 1.16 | 0.048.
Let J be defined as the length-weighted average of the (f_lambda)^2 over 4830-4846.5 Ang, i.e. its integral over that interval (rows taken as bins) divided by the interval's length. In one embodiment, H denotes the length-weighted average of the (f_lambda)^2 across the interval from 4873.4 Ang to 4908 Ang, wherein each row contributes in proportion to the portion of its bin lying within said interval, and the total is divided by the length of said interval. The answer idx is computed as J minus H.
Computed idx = 0.03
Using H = 1.62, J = 1.65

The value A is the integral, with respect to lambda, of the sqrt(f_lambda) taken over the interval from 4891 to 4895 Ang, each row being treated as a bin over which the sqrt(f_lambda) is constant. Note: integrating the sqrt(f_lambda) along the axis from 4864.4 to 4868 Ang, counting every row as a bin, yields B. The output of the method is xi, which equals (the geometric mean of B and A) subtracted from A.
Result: 0.21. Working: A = 4.4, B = 4.00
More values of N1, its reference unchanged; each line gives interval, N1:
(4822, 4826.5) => 0.15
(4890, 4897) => 0.00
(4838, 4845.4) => 0.02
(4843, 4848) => 0.03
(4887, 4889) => 0.11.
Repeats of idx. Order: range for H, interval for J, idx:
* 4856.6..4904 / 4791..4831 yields 0.27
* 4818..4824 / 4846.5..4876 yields -0.34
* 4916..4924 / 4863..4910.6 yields 0.15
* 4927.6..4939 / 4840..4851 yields -0.40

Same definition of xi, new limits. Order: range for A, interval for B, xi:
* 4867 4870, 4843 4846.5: -0.35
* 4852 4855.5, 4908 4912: -0.44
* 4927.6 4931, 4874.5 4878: 0.06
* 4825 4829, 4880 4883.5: 0.40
